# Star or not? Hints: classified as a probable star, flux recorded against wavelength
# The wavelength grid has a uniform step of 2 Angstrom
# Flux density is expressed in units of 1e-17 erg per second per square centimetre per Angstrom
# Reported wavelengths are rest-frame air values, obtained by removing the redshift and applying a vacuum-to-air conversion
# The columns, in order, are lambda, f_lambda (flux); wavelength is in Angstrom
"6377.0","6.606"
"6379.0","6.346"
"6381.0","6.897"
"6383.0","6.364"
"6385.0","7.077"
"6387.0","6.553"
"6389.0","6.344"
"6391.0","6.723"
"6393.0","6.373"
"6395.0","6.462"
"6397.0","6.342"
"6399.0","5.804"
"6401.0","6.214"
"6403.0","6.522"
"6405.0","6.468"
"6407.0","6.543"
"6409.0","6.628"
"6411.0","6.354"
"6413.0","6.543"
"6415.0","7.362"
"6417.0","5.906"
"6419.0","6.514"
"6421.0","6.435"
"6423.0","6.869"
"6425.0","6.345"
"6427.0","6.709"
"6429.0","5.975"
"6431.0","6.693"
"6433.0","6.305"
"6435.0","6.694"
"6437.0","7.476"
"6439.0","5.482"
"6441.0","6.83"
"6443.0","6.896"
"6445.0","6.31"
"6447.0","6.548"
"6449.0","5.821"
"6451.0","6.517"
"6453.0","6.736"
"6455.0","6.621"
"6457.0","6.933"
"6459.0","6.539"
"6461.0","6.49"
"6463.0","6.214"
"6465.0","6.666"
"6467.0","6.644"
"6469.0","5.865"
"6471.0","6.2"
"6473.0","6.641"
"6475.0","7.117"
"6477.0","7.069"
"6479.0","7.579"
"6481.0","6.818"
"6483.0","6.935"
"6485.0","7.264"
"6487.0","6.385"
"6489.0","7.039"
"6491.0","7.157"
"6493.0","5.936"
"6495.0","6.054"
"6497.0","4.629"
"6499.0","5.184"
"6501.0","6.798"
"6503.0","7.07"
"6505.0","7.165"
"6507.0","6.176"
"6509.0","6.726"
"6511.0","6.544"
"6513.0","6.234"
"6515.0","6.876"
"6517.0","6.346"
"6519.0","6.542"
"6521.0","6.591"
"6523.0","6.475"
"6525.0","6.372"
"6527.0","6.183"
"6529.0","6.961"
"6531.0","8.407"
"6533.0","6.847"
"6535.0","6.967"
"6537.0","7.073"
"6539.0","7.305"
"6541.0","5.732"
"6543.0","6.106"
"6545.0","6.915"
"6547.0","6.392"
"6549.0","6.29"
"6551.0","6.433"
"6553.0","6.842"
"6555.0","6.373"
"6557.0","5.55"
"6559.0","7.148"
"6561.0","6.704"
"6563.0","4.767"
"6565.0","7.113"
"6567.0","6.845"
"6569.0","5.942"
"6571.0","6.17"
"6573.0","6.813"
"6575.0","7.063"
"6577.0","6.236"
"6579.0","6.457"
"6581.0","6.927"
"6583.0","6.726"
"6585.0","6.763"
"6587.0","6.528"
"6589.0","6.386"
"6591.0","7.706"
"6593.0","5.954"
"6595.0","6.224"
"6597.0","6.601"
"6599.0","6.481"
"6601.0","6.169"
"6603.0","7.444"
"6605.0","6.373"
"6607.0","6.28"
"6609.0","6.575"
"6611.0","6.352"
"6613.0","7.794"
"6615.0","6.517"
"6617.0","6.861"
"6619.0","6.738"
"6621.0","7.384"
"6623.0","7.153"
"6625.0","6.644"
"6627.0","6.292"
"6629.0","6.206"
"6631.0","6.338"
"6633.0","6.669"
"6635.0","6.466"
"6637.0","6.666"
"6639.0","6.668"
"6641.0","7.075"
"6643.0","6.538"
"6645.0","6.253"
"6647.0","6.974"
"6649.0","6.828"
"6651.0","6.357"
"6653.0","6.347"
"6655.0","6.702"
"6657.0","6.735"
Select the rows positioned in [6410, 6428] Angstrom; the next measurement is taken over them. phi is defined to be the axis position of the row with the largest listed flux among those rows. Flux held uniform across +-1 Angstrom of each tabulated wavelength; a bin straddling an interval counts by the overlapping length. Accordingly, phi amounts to 6415.0 Angstrom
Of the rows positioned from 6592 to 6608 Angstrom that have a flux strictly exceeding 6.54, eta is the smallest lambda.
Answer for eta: 6597.0 Angstrom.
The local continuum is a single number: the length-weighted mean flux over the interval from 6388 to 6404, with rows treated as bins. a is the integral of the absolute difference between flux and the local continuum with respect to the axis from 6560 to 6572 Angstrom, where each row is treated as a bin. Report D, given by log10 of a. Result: 0.88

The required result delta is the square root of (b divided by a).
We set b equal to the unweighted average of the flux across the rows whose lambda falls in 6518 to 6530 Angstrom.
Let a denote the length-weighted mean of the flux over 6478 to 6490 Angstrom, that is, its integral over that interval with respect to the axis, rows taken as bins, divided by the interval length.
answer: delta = 0.96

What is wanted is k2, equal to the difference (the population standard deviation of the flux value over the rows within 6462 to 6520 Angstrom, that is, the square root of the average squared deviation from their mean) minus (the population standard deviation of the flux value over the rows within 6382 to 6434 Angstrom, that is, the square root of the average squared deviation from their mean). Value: 0.3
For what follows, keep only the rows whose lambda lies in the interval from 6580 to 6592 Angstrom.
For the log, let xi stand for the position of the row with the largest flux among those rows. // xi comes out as 6591.0 Angstrom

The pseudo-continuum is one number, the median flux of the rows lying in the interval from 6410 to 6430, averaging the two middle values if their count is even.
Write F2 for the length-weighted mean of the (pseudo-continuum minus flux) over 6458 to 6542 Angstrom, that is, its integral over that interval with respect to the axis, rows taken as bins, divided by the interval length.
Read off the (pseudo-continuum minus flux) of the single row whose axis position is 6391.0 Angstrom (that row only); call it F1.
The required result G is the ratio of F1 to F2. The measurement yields 2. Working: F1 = -0.2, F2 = -0.14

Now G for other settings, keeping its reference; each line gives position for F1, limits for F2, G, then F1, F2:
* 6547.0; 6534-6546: 0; 0.1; -0.21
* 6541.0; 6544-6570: 11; 0.7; 0.07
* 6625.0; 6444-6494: 1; -0.2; -0.17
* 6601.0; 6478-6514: -5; 0.3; -0.06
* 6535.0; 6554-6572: -3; -0.5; 0.18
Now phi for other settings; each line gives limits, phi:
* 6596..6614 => 6613.0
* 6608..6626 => 6613.0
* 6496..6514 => 6505.0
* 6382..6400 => 6385.0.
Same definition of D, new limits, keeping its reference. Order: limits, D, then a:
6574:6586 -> 0.66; 4.6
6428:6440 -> 0.79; 6.2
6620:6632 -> 0.67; 4.7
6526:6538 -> 0.97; 9.4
